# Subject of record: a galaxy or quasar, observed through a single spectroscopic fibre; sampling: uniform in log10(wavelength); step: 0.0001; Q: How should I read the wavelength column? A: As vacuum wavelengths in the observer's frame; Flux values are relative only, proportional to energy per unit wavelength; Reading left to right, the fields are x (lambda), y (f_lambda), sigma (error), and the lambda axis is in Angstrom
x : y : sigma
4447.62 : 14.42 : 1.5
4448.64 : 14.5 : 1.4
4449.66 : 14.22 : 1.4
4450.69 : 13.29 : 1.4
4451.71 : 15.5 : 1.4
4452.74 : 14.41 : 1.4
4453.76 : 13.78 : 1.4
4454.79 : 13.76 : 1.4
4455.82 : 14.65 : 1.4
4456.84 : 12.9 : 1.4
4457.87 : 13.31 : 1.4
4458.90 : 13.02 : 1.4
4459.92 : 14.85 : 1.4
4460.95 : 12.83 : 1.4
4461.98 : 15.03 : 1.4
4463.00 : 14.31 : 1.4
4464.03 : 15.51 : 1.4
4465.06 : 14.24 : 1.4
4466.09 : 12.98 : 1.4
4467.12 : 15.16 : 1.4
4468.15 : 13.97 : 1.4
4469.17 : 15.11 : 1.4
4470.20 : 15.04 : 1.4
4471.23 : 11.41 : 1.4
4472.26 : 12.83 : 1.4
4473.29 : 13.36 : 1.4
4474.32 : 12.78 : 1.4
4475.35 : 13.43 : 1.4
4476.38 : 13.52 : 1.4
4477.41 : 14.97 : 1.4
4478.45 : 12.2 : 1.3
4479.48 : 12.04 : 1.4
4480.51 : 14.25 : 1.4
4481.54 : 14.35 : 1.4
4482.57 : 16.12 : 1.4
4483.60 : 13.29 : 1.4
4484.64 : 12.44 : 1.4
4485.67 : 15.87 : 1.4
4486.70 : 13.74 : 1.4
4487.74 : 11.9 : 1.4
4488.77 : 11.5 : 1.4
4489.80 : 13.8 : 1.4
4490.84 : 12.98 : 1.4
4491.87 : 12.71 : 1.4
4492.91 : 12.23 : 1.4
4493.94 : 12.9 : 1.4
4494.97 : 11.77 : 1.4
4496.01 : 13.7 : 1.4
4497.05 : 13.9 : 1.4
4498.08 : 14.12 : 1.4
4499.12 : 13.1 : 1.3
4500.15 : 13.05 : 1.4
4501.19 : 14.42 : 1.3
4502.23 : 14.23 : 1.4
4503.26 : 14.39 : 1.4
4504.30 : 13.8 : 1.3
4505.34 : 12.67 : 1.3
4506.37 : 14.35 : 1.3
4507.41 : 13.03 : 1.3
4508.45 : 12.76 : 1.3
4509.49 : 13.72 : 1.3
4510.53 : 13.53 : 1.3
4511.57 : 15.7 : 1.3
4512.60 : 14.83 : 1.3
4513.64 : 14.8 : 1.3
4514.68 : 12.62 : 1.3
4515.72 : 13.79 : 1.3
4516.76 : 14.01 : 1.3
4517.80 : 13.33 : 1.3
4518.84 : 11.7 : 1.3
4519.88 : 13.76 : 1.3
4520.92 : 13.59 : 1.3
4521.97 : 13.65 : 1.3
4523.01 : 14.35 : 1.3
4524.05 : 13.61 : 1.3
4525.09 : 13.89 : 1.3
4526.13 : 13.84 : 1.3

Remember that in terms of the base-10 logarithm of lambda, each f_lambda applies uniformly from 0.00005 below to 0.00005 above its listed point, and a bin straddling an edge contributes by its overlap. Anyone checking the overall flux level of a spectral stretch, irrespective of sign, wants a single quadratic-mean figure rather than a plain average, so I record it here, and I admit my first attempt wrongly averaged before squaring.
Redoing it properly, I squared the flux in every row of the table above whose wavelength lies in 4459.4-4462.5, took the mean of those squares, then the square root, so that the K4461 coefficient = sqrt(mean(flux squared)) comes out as 14.27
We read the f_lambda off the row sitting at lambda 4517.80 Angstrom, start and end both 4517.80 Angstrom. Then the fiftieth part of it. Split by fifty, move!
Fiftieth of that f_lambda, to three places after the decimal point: 0.267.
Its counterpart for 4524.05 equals 0.272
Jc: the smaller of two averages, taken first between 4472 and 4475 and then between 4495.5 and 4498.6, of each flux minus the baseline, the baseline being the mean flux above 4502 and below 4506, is -0.8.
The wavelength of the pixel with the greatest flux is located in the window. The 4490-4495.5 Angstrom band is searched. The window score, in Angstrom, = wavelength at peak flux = 4490.84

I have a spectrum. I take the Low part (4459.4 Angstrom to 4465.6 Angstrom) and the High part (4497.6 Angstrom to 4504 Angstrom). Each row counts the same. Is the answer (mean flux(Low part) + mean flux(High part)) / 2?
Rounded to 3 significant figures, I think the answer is 14.2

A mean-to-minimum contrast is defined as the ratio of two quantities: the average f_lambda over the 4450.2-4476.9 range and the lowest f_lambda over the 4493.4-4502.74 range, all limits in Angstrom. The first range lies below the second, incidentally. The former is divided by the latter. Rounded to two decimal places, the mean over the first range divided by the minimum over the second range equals 1.18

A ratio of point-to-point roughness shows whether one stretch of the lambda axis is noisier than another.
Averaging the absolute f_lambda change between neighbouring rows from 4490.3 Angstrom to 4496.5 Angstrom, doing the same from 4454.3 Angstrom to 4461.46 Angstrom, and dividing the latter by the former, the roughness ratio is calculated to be 1.3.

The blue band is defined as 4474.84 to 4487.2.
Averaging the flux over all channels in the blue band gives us 13.9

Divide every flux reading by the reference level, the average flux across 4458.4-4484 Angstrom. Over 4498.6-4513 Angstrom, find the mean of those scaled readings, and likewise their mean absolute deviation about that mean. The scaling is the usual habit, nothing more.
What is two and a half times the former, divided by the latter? 49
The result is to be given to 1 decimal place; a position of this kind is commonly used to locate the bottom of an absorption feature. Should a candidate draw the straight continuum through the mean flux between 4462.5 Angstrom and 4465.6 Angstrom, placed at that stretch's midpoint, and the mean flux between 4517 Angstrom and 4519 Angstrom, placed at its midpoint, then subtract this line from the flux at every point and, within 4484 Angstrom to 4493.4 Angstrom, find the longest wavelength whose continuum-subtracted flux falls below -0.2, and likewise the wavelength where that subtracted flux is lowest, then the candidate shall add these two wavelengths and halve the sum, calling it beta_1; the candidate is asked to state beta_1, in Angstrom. 4490.8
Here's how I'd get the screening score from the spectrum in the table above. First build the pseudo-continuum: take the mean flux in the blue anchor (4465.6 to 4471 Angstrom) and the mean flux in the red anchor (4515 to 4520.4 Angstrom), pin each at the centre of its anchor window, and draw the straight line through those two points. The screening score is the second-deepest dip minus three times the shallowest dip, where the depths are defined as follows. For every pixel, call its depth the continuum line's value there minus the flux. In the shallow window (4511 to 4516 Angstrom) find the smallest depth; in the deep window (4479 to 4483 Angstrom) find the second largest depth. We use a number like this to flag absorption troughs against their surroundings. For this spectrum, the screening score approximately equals 6.6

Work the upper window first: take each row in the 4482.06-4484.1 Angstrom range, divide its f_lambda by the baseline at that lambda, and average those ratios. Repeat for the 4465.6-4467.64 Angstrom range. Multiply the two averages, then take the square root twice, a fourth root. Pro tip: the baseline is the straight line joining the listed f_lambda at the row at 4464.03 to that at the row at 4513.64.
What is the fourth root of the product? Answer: 0.968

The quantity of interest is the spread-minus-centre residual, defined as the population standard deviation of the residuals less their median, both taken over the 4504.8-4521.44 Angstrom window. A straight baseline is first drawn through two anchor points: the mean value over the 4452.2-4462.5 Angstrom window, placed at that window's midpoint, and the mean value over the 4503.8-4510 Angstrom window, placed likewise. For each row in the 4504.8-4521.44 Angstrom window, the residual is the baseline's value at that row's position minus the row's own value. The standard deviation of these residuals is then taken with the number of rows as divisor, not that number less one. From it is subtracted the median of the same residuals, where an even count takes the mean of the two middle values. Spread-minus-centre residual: 1.3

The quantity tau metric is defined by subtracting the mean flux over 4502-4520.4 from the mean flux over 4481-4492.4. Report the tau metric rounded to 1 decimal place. -0.2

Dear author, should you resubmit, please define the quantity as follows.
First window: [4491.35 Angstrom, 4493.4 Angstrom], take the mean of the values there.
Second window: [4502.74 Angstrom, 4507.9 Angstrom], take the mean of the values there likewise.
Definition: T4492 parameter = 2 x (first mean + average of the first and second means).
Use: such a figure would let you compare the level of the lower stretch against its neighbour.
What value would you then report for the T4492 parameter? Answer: 51.1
